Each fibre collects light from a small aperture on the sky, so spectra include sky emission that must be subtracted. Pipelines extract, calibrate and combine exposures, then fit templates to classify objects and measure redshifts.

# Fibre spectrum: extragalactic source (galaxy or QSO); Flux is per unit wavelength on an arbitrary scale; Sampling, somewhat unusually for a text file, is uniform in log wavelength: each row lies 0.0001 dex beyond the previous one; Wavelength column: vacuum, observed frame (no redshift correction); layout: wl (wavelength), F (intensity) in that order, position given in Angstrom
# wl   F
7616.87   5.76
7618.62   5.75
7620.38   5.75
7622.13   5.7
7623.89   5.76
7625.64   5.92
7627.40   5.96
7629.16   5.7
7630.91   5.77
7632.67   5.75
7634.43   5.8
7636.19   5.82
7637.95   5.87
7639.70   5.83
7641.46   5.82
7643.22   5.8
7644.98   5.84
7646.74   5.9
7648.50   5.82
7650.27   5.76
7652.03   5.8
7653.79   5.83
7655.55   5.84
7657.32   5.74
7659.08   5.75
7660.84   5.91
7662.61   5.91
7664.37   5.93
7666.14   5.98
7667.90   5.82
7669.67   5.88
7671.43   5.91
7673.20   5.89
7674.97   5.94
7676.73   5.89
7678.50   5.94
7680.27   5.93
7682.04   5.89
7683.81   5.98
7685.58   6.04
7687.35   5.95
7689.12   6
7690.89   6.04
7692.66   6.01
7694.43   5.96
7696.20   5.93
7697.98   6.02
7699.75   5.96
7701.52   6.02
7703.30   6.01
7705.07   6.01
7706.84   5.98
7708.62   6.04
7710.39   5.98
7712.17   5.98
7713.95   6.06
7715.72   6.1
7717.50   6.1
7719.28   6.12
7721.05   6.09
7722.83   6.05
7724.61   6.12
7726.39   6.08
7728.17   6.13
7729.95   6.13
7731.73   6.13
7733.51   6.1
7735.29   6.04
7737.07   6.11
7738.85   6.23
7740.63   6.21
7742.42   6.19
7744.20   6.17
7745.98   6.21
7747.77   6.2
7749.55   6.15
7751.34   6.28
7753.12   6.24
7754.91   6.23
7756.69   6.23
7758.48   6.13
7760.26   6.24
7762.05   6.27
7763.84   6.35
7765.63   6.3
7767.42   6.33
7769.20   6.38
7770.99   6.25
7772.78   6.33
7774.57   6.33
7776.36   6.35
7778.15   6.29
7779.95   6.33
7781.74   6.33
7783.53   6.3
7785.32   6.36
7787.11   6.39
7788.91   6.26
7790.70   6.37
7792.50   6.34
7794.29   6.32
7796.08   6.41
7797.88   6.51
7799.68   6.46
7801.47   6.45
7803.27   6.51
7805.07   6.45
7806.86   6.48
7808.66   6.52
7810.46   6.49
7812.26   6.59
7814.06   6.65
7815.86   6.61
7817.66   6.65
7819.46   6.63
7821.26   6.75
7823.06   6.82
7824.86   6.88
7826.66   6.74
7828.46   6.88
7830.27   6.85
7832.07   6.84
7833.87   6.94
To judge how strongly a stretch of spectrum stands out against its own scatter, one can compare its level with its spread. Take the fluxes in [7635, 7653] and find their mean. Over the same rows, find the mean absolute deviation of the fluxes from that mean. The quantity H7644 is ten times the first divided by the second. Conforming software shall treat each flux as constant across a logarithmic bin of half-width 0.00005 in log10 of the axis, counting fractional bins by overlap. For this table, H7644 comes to 2142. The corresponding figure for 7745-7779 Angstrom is 1121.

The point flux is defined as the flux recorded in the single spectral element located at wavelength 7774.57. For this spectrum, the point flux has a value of 6.33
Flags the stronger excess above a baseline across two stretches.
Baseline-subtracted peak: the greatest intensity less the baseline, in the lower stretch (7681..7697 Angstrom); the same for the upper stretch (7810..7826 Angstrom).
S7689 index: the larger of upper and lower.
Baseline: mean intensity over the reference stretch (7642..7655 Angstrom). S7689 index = 1.1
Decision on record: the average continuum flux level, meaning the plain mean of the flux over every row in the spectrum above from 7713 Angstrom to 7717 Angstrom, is 6.08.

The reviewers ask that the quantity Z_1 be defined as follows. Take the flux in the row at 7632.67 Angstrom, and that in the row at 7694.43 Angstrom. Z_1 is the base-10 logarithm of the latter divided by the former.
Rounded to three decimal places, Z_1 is 0.016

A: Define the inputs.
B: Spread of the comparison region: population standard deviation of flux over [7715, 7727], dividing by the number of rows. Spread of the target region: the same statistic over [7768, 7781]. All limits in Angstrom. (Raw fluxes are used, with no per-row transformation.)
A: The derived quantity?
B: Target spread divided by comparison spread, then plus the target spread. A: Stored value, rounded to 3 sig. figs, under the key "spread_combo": 1.76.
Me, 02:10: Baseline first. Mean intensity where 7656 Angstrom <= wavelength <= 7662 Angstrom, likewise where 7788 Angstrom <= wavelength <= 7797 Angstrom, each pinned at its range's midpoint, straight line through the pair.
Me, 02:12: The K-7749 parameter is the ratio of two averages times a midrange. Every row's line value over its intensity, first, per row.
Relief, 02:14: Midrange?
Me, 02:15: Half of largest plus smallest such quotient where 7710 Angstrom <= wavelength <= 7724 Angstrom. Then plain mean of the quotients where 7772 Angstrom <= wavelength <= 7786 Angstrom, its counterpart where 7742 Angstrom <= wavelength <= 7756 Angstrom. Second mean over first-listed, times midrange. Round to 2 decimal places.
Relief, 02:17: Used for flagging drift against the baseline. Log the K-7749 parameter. 1.00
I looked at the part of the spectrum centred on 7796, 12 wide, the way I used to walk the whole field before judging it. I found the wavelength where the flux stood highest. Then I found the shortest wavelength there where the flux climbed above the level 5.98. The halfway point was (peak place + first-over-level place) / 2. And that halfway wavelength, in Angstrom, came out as 7794.3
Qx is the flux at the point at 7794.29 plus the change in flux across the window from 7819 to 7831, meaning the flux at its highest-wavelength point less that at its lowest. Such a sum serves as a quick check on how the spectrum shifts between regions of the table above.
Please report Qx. 6.54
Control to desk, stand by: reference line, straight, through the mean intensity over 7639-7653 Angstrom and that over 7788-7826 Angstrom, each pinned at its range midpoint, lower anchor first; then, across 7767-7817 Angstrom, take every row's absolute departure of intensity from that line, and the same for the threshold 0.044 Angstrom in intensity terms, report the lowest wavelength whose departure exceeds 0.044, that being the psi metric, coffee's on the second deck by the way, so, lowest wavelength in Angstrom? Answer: 7770.99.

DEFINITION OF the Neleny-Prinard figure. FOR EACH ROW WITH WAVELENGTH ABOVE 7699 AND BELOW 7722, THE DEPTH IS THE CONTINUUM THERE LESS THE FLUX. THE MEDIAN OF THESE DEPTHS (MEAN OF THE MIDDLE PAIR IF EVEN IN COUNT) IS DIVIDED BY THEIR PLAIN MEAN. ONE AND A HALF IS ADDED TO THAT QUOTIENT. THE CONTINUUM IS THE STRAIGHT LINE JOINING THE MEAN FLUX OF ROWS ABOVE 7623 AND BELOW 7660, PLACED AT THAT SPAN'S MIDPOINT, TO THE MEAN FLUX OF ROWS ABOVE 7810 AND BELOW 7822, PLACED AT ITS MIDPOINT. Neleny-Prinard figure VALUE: 2.42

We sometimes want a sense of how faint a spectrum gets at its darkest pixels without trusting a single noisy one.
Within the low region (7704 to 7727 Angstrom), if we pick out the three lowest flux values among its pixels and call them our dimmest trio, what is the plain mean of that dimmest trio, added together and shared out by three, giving 6.0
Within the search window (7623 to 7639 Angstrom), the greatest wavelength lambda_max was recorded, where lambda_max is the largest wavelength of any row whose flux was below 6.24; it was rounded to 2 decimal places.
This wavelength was 7637.95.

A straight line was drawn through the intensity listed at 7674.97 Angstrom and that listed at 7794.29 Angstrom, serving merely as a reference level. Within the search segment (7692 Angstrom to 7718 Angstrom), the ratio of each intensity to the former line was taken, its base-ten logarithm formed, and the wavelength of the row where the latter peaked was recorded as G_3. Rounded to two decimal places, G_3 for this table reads 7715.72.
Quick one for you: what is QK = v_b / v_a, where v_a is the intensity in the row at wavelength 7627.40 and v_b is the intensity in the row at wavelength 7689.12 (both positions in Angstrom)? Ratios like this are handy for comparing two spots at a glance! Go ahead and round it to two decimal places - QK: 1.01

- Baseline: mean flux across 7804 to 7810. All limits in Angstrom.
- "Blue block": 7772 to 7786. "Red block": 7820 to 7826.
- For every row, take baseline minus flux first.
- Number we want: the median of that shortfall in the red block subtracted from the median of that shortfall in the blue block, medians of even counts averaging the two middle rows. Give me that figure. 0.49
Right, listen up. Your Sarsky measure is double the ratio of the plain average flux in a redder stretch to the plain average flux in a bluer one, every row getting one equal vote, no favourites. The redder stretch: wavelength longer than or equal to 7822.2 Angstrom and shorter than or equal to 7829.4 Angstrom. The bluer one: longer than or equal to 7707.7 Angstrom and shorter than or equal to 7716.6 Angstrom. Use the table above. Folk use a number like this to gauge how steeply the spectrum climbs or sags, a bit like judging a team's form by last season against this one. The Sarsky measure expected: 2.26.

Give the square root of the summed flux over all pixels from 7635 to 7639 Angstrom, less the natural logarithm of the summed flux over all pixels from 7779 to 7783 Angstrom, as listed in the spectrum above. 0.88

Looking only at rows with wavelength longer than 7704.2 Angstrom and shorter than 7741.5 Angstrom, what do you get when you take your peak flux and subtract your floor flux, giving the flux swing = 0.250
